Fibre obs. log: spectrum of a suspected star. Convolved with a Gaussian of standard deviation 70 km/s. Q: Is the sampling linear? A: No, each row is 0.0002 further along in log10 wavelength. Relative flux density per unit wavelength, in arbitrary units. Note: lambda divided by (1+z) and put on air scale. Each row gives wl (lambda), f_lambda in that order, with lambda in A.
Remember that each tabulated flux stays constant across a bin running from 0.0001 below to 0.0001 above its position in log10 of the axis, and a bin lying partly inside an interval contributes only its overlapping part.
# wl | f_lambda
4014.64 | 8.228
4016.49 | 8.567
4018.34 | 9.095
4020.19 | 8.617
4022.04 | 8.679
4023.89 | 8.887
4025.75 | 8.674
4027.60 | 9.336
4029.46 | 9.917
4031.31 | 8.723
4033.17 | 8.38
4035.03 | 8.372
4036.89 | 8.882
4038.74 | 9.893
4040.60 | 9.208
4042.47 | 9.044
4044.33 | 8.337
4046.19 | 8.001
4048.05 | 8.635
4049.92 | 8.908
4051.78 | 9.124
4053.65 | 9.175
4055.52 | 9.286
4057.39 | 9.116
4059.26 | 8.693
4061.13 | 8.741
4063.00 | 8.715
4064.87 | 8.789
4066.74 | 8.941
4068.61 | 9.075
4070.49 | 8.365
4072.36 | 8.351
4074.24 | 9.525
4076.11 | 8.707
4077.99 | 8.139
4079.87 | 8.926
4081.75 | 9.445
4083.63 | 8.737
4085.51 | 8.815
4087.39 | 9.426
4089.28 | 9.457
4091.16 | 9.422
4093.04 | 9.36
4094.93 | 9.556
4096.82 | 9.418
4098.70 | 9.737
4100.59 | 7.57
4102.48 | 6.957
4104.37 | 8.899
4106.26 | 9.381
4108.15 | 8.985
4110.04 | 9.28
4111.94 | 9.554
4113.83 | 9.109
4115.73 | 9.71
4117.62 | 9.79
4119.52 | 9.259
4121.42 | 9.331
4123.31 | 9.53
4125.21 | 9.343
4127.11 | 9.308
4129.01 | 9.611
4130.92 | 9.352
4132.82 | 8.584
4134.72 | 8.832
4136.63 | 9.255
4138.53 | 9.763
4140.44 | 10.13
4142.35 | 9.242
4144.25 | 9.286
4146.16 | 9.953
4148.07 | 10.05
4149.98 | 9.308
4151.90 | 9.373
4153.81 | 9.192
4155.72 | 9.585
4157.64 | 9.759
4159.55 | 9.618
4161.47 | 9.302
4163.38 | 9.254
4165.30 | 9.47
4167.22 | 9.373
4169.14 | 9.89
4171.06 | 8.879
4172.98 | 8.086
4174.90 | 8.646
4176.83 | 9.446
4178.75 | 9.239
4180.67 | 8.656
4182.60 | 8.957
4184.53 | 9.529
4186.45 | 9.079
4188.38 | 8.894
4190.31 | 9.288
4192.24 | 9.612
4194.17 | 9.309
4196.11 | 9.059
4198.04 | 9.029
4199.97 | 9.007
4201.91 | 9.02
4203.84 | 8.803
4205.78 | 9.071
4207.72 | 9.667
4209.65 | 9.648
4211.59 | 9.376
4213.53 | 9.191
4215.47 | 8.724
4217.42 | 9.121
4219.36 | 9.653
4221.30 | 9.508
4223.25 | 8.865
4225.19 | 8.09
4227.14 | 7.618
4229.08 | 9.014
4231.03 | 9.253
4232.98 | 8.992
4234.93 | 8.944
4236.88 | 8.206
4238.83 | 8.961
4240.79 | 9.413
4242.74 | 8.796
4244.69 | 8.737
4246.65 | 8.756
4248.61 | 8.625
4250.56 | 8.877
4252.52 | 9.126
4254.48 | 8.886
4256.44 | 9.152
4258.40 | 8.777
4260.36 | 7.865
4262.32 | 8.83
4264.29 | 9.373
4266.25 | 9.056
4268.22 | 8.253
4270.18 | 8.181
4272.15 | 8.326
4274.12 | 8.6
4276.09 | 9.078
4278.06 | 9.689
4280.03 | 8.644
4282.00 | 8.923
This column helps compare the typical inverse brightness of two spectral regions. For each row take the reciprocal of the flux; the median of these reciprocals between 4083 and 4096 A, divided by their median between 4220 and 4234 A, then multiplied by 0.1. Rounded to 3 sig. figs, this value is 0.0954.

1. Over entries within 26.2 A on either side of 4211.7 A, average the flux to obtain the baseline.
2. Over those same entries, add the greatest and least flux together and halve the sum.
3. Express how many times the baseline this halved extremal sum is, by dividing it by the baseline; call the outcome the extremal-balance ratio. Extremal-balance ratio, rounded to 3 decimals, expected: 0.956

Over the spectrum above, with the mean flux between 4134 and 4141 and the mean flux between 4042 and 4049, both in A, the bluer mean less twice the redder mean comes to -10.5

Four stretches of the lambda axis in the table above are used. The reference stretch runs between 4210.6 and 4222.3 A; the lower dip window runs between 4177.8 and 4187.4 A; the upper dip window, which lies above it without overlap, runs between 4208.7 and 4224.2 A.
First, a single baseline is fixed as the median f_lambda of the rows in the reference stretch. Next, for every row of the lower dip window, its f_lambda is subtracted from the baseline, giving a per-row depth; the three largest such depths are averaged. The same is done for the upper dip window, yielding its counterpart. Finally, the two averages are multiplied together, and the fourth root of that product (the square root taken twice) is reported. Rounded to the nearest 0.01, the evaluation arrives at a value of 0.62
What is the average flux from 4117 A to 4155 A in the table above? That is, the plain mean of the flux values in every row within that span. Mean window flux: 9.42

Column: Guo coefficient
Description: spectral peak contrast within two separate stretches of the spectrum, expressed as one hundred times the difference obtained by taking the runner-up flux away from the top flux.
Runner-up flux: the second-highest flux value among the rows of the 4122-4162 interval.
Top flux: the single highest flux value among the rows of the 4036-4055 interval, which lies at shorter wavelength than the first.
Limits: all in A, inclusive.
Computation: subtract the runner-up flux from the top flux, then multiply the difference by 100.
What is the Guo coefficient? -16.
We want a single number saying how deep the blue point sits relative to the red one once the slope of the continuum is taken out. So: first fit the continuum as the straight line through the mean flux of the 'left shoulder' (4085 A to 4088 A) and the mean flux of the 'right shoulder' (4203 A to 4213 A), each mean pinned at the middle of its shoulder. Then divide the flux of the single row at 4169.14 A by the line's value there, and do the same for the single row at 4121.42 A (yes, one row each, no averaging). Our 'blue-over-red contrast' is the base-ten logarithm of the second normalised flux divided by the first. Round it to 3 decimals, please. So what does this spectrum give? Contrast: -0.022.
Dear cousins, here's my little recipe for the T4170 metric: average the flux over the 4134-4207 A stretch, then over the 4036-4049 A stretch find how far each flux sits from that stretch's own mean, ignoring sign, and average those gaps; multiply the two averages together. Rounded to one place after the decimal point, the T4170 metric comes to 4.2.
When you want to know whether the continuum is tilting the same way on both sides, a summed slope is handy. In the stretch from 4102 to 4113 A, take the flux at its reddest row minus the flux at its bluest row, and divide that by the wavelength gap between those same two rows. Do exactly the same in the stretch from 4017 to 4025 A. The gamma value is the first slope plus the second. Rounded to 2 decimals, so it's 0.24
